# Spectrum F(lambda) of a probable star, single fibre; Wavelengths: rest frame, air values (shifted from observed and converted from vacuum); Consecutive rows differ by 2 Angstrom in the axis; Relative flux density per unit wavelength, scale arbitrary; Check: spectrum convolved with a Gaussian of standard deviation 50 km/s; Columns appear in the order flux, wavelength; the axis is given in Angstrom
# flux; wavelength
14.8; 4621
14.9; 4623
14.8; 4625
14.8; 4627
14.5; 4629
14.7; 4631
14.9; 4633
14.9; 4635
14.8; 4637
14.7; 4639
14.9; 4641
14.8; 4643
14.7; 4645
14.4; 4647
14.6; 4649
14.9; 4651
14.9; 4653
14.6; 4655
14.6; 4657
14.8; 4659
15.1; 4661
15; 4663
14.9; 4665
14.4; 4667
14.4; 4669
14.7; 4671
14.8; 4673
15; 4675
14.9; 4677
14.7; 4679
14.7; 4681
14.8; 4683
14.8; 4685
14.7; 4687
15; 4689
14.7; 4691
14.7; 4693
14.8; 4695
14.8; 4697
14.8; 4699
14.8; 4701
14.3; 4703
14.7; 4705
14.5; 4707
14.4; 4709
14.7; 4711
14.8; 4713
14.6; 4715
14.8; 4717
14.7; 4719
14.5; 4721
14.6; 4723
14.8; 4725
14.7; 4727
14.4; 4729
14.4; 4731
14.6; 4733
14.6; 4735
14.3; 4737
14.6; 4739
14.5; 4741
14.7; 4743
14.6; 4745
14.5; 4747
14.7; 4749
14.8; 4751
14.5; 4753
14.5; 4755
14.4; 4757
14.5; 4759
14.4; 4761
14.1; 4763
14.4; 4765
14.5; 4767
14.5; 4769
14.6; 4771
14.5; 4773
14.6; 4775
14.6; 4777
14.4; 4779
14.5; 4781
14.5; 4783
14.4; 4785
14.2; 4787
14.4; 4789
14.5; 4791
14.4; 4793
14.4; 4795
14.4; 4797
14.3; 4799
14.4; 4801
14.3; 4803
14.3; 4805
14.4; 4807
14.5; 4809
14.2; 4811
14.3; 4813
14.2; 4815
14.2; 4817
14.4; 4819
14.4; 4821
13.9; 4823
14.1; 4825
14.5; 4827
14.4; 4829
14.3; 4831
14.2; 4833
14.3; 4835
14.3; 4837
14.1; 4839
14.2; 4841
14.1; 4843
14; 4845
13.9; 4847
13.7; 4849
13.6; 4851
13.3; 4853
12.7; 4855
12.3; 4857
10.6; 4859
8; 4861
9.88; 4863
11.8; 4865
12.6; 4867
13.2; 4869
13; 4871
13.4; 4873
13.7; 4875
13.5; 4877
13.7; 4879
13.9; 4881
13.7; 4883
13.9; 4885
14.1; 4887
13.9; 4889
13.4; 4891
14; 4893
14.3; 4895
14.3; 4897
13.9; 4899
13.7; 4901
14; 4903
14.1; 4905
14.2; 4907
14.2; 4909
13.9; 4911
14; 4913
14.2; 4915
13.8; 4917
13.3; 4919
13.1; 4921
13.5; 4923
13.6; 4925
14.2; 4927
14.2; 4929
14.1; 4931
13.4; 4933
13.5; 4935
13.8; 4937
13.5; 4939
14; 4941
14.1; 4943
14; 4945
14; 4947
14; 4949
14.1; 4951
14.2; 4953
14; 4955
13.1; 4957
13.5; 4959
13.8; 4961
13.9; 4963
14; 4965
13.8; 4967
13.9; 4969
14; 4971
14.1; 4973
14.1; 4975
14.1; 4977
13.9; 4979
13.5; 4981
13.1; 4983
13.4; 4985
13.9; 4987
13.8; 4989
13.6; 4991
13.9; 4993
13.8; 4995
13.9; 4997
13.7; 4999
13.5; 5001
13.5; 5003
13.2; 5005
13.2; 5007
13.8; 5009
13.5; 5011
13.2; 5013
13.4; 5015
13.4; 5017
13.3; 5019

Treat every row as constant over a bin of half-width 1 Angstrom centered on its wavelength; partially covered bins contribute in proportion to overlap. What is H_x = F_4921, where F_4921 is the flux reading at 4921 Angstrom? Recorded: 13.1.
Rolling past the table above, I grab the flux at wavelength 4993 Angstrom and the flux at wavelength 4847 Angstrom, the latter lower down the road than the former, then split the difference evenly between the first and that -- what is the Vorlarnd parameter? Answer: 13.9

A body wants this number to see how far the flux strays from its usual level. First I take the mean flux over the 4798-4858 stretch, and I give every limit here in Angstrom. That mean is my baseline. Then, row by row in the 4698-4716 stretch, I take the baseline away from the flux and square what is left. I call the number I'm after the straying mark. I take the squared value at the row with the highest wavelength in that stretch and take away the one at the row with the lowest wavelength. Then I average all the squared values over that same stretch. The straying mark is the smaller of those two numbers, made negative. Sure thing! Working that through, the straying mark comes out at 0.26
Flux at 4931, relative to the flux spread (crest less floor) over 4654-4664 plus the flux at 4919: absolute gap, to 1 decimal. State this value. 0.3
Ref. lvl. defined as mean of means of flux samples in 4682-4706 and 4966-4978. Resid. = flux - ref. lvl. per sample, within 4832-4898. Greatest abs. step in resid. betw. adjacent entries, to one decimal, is 2.6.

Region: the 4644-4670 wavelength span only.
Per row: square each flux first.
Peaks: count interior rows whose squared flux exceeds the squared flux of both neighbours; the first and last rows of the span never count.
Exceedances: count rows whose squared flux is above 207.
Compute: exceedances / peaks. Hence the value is 13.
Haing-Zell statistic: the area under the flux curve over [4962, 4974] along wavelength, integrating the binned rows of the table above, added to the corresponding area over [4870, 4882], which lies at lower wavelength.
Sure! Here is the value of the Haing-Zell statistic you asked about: 330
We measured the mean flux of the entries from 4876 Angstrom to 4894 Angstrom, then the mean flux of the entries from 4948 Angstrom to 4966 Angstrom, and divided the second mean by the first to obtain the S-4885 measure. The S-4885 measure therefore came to 1.00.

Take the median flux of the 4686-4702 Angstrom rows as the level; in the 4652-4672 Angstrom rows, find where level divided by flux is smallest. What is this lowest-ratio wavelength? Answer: 4661 Angstrom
